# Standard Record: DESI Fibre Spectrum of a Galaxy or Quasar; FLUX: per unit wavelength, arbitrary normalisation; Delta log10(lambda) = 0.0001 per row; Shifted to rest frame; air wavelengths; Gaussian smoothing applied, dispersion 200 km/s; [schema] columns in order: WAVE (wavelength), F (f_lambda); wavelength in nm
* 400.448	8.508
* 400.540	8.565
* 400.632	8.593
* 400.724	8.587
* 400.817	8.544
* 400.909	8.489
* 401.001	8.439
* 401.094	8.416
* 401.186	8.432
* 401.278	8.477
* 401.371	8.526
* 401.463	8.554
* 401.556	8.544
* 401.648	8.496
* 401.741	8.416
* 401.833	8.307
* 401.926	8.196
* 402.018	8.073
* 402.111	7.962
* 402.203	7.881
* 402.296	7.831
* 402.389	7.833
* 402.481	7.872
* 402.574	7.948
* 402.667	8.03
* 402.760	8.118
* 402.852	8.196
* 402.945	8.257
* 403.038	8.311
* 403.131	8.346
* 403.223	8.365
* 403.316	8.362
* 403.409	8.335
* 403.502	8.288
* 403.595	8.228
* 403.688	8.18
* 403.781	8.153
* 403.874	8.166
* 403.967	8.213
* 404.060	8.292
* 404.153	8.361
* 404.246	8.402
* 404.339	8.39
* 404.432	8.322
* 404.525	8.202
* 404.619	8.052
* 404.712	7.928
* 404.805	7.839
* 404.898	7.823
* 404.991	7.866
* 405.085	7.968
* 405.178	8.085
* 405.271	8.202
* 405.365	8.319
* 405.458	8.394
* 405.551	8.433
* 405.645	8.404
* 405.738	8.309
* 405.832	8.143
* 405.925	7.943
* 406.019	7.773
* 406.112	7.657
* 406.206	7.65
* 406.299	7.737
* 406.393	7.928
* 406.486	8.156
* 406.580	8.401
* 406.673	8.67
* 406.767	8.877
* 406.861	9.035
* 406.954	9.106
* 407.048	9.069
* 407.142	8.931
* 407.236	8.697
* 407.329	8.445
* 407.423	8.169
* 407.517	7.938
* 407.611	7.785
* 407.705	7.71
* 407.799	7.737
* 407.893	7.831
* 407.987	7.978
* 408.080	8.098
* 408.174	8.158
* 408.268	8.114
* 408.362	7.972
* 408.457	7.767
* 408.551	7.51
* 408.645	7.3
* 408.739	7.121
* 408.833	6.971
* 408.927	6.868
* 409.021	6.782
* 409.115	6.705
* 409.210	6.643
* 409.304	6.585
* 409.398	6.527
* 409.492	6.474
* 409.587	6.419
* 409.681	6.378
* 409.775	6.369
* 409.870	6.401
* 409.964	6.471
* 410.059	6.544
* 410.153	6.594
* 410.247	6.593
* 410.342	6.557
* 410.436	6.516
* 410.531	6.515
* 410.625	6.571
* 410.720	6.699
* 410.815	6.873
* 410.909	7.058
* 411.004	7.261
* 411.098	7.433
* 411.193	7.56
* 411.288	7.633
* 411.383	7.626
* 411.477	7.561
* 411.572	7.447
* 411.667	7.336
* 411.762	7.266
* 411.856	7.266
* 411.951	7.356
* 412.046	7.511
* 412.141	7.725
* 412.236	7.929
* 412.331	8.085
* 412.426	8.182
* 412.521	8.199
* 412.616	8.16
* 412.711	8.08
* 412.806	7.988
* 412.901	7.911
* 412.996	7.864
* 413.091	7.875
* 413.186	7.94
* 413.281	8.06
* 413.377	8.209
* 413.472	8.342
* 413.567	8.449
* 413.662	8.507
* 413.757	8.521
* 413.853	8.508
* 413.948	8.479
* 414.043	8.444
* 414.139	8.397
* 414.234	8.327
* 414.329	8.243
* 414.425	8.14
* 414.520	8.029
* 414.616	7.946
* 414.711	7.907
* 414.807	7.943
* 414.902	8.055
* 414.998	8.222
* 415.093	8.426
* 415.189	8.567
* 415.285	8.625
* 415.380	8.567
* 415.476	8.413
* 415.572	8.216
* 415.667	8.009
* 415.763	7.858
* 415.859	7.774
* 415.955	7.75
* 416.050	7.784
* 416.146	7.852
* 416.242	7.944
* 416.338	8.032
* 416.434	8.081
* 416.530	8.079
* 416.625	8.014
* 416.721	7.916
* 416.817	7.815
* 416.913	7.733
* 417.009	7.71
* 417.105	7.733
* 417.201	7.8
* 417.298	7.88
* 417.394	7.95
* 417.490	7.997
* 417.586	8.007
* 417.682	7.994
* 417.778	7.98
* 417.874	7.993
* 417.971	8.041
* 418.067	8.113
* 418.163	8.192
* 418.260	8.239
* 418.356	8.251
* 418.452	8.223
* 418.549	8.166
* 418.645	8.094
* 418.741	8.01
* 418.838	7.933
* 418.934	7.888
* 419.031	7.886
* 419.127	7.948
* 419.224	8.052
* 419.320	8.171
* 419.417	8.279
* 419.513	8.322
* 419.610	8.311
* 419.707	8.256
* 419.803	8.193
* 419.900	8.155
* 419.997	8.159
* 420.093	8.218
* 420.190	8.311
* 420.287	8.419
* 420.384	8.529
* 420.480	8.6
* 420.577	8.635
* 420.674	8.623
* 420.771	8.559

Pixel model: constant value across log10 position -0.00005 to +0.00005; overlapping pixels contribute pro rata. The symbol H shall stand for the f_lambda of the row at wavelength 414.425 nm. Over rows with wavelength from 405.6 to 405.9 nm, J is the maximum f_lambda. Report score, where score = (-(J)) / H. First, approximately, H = 8.14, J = 8.404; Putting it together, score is -1.03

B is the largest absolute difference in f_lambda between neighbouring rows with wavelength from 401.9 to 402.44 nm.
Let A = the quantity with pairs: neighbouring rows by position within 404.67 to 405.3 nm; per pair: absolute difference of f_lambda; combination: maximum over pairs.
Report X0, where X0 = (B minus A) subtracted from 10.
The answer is 9.99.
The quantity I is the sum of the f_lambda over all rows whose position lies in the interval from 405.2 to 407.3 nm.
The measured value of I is 184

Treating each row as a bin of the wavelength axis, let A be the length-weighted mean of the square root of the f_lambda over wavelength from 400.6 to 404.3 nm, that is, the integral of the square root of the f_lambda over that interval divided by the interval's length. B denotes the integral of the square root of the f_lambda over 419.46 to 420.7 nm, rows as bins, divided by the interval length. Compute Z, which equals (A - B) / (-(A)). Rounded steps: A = 2.876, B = 2.89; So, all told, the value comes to 0.005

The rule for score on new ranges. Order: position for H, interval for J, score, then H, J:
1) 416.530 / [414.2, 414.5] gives -1.03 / 8.079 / 8.327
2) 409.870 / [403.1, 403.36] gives -1.31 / 6.401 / 8.365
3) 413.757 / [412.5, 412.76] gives -0.96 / 8.521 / 8.199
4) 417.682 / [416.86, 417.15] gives -0.97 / 7.994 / 7.733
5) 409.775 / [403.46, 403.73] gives -1.30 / 6.369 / 8.288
